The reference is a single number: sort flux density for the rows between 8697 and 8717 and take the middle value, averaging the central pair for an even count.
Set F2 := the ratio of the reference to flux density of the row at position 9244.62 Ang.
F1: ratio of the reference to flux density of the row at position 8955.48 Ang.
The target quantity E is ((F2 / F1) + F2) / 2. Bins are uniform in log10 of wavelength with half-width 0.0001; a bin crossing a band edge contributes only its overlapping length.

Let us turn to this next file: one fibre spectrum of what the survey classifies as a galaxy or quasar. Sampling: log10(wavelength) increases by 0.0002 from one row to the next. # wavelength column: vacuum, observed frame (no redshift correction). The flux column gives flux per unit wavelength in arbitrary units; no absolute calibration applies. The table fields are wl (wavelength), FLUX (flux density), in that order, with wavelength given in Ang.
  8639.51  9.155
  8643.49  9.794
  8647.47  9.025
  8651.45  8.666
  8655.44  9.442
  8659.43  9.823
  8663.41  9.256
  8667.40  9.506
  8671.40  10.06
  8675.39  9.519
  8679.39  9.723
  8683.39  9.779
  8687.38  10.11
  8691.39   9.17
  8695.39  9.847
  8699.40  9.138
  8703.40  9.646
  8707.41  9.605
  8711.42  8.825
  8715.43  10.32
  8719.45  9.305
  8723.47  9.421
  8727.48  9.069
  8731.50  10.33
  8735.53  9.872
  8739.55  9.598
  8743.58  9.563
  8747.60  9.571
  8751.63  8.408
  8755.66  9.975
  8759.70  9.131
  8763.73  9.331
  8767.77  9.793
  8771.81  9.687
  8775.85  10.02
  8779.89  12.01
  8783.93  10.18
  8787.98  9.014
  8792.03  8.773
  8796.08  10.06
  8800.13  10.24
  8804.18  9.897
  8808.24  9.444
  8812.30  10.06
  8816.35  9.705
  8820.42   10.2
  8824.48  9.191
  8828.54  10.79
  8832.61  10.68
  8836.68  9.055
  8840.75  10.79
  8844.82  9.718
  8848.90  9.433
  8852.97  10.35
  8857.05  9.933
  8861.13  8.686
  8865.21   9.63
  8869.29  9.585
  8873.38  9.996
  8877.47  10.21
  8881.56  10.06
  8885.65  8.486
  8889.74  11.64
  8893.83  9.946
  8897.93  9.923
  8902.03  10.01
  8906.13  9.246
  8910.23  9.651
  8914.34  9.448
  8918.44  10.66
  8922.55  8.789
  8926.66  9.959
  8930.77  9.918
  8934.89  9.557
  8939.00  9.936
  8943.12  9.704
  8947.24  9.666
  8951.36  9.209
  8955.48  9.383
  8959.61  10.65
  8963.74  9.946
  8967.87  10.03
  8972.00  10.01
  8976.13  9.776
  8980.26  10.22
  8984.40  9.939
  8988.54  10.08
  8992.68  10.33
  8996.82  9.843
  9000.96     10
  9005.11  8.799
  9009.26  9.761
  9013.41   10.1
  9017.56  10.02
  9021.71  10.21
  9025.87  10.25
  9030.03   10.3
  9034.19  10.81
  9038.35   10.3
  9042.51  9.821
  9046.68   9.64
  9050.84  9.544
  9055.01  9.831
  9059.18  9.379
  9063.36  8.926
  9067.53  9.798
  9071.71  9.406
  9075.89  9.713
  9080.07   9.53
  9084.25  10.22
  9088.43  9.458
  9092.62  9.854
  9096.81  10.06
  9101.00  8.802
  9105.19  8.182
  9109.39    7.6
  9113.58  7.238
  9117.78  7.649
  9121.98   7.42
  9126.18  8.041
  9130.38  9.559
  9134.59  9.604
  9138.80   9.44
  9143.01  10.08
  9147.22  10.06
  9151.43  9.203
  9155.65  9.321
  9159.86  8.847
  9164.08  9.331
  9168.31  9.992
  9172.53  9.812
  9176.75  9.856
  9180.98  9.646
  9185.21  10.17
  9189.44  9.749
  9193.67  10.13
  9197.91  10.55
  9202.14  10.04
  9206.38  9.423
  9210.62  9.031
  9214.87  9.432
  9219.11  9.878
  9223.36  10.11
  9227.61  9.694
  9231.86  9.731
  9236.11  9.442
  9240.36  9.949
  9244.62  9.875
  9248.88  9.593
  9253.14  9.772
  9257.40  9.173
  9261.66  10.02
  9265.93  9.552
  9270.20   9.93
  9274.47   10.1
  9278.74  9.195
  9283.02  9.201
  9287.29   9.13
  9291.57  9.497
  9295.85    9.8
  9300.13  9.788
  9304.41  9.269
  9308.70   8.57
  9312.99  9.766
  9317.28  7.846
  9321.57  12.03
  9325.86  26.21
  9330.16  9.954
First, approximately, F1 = 1.02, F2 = 0.97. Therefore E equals 0.96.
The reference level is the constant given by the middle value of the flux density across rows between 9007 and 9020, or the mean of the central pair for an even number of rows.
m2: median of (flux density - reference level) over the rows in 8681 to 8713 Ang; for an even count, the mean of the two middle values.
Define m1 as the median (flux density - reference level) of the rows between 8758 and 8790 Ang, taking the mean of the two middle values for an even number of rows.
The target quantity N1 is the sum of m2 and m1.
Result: -0.67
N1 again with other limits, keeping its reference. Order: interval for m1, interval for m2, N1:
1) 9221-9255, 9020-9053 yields -0.06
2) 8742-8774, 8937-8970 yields -0.65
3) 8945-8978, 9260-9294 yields -0.65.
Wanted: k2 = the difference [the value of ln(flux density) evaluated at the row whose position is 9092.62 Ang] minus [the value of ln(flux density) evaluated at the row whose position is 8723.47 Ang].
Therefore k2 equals 0.04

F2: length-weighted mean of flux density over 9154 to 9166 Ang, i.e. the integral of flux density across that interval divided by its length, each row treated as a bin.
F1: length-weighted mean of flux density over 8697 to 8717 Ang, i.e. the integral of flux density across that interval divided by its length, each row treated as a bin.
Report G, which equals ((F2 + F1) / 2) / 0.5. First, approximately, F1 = 9.50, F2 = 9.2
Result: 18.7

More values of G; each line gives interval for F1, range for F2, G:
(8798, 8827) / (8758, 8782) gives 19.8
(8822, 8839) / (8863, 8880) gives 19.8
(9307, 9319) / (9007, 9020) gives 18.7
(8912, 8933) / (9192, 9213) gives 19.6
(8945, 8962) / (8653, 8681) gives 19.3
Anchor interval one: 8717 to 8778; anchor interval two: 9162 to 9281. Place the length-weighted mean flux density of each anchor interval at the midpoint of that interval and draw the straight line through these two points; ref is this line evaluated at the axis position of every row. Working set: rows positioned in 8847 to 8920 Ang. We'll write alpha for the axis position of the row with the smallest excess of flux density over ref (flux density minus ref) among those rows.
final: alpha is 8885.65 Ang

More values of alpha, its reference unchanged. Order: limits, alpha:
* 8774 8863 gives 8861.13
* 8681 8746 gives 8711.42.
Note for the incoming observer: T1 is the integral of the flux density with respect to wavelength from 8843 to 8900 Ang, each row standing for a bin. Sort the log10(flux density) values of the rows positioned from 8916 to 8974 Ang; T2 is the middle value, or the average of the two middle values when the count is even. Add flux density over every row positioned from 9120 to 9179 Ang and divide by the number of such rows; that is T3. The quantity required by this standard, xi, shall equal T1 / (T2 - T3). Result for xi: -67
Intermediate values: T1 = 560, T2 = 0.997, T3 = 9.3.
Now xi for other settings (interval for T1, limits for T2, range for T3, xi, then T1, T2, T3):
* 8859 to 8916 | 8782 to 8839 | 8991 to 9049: -62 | 556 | 0.999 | 10.0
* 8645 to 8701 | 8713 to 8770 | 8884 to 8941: -60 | 533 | 0.981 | 9.8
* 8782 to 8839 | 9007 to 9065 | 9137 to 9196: -64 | 559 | 0.997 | 9.7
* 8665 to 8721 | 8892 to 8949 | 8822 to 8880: -61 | 538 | 0.992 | 9.9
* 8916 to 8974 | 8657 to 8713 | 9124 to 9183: -67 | 569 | 0.983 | 9.5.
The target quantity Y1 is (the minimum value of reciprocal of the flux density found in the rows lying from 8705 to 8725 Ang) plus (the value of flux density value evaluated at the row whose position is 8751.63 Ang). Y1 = 8.5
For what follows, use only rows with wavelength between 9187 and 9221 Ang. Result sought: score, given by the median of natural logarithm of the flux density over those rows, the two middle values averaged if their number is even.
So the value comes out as 2.284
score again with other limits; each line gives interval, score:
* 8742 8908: 2.292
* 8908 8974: 2.283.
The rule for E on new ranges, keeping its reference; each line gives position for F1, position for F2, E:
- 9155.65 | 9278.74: 1.03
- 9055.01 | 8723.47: 1.03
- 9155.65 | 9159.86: 1.07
